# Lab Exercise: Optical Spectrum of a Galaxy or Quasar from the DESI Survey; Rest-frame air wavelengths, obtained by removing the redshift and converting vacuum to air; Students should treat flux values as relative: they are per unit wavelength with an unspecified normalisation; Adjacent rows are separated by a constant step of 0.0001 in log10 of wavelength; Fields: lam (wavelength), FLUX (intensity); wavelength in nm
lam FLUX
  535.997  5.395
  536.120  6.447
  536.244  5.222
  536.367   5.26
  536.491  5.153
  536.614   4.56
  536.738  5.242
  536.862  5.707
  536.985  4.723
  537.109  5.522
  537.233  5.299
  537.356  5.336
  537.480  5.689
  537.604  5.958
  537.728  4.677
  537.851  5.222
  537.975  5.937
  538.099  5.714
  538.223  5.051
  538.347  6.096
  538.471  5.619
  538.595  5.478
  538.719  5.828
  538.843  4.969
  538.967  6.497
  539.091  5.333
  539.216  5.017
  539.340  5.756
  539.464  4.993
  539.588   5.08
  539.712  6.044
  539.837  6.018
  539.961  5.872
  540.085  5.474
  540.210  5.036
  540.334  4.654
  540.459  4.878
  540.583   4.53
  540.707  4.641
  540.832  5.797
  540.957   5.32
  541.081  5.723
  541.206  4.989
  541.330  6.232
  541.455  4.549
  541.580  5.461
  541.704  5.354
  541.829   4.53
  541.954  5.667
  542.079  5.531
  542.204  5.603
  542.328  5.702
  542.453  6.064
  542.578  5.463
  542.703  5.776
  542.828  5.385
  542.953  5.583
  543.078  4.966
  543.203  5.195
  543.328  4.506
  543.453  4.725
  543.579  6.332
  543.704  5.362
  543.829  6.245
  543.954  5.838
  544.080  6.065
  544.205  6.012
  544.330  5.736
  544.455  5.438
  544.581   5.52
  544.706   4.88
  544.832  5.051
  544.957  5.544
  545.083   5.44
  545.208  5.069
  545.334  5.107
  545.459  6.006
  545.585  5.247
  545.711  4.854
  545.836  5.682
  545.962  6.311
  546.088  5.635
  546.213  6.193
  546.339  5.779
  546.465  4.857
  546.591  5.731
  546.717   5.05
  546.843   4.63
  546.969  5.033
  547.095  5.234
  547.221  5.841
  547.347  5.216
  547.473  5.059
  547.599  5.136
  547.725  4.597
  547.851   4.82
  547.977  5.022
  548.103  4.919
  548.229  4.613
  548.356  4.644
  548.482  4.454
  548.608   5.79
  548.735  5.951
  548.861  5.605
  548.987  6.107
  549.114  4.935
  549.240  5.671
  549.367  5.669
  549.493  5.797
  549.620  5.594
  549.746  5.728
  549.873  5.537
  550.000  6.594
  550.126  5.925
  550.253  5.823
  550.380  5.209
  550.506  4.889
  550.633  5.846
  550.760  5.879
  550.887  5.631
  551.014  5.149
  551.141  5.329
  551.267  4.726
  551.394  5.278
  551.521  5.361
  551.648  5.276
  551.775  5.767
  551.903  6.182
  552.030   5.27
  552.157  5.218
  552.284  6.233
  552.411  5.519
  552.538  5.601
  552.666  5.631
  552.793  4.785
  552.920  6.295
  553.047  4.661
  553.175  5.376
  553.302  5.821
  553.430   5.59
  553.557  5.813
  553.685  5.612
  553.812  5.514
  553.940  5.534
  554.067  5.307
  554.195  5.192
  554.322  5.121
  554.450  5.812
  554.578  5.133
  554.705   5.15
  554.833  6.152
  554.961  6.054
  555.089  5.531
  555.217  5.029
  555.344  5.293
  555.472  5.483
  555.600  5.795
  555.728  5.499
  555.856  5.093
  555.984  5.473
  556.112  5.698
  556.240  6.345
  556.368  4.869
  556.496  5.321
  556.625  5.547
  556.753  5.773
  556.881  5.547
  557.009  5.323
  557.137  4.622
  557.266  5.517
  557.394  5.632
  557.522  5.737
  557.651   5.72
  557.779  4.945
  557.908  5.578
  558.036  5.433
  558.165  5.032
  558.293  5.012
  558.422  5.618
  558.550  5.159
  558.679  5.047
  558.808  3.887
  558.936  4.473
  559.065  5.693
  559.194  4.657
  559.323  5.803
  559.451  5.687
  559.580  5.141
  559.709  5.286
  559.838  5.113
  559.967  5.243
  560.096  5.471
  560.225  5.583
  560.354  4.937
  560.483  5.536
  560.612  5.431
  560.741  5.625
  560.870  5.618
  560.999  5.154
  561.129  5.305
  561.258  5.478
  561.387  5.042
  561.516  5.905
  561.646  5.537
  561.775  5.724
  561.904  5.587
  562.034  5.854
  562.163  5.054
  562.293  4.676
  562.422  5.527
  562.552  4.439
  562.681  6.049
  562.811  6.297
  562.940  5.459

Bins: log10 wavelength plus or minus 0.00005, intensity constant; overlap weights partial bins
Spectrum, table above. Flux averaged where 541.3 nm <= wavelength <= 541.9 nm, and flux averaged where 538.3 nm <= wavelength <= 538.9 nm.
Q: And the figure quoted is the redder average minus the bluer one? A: -0.4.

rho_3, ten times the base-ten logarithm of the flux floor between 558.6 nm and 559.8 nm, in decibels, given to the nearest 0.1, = 5.9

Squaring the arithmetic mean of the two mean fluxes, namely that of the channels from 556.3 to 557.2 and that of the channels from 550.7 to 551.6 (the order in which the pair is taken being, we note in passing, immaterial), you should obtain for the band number 28.2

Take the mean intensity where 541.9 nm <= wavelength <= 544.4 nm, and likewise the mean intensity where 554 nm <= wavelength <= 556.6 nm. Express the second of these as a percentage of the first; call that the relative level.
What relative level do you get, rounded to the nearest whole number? 98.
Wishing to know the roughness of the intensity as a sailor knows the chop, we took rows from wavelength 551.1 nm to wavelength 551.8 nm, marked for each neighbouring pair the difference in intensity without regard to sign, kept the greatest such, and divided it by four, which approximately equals 0.15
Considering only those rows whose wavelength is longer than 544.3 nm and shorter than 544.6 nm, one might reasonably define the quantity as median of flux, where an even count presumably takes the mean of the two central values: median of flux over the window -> 5.52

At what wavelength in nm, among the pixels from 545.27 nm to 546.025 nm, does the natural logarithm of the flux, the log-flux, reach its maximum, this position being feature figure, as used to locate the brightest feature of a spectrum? 545.962 nm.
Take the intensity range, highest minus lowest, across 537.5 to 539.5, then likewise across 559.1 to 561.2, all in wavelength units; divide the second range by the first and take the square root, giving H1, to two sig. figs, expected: 0.79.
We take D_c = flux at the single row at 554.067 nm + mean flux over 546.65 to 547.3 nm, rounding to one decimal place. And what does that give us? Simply 10.5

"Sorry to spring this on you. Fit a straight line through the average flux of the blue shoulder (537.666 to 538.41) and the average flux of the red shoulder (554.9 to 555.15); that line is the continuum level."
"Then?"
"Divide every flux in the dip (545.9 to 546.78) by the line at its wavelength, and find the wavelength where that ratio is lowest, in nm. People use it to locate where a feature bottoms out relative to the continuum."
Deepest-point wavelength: 546.465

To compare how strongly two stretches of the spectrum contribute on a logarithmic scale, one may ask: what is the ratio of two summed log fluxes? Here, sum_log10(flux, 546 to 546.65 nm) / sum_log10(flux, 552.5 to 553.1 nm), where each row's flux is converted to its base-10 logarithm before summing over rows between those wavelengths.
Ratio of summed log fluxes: 1.03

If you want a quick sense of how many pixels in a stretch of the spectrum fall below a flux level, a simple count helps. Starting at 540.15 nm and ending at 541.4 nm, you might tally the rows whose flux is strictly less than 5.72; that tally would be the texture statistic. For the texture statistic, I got 7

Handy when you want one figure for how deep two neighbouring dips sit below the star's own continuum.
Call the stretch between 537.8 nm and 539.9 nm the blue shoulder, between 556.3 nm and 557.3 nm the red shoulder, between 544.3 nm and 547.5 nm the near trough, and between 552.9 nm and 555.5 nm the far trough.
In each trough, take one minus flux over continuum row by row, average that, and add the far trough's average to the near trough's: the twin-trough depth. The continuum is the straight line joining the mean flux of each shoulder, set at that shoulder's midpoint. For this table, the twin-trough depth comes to -0.01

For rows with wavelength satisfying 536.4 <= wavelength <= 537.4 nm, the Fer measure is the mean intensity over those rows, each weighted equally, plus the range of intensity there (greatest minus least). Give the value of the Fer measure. 6.34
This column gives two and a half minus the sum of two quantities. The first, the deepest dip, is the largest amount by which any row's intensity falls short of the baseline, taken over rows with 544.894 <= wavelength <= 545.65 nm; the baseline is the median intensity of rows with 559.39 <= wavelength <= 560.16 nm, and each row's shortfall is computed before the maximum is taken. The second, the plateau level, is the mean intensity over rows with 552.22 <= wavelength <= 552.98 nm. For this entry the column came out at -3.37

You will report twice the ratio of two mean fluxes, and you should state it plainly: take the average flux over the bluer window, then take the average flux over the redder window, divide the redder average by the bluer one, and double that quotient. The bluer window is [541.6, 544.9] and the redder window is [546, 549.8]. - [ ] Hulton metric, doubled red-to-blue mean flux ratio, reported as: 1.94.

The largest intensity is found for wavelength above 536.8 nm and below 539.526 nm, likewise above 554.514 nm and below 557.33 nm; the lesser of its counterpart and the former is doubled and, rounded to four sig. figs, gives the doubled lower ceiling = 12.69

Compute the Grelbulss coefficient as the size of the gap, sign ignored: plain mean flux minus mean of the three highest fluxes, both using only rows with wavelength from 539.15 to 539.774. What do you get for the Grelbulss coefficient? 0.25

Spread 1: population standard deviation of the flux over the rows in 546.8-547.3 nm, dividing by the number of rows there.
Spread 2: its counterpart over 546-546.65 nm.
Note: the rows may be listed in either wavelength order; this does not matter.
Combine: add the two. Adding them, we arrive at 0.87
